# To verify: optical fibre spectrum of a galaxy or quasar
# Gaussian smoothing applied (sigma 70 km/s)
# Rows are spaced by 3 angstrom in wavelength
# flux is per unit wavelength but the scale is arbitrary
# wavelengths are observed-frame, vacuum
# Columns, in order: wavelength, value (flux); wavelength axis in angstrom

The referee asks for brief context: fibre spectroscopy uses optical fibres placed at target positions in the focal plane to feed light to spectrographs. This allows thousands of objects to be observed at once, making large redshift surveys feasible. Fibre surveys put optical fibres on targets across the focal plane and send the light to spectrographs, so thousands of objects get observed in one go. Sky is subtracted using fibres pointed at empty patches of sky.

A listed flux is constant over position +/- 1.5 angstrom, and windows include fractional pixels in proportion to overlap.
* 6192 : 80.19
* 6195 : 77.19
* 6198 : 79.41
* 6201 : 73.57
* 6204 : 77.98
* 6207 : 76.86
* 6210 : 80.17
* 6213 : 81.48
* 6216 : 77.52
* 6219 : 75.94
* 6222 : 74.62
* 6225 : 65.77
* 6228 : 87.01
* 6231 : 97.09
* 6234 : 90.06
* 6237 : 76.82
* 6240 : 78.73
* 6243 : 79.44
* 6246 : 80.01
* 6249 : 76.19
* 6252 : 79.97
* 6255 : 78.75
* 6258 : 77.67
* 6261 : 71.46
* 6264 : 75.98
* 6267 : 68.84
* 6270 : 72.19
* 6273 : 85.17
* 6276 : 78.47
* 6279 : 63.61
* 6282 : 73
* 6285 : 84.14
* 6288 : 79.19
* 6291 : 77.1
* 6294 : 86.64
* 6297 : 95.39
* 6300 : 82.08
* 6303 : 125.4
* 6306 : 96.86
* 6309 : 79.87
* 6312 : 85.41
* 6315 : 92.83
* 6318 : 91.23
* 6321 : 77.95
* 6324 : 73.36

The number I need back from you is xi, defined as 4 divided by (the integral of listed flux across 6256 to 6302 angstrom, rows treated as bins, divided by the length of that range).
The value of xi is 0.0509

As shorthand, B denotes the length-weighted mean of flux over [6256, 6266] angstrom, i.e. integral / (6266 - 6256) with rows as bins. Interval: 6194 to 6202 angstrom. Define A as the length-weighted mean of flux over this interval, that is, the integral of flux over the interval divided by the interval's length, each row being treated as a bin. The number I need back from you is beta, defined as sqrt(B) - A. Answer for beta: -68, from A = 77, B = 75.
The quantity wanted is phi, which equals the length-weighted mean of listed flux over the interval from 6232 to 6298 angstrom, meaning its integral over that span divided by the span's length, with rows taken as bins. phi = 79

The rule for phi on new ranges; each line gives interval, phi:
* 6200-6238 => 80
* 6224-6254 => 81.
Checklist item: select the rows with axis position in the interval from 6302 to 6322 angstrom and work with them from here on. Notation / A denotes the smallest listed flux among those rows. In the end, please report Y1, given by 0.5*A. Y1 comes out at 39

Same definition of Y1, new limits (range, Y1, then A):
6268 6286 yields 32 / 63.61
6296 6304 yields 41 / 82.08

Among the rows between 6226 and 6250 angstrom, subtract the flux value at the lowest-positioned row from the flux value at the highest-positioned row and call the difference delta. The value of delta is -10.8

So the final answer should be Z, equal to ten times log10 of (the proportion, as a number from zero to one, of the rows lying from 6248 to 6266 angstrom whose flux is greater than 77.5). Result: -3.0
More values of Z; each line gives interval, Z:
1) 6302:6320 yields 0.0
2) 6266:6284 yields -4.8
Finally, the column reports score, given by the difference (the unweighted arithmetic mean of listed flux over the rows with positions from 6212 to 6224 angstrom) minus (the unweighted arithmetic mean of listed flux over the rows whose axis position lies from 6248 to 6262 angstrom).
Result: 1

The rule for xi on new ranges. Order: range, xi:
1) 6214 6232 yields 0.0505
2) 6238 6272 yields 0.0523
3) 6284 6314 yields 0.0448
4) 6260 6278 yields 0.0532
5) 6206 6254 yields 0.0501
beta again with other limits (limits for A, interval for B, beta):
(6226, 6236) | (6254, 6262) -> -81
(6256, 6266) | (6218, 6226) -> -66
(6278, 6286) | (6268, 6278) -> -65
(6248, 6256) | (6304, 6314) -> -69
